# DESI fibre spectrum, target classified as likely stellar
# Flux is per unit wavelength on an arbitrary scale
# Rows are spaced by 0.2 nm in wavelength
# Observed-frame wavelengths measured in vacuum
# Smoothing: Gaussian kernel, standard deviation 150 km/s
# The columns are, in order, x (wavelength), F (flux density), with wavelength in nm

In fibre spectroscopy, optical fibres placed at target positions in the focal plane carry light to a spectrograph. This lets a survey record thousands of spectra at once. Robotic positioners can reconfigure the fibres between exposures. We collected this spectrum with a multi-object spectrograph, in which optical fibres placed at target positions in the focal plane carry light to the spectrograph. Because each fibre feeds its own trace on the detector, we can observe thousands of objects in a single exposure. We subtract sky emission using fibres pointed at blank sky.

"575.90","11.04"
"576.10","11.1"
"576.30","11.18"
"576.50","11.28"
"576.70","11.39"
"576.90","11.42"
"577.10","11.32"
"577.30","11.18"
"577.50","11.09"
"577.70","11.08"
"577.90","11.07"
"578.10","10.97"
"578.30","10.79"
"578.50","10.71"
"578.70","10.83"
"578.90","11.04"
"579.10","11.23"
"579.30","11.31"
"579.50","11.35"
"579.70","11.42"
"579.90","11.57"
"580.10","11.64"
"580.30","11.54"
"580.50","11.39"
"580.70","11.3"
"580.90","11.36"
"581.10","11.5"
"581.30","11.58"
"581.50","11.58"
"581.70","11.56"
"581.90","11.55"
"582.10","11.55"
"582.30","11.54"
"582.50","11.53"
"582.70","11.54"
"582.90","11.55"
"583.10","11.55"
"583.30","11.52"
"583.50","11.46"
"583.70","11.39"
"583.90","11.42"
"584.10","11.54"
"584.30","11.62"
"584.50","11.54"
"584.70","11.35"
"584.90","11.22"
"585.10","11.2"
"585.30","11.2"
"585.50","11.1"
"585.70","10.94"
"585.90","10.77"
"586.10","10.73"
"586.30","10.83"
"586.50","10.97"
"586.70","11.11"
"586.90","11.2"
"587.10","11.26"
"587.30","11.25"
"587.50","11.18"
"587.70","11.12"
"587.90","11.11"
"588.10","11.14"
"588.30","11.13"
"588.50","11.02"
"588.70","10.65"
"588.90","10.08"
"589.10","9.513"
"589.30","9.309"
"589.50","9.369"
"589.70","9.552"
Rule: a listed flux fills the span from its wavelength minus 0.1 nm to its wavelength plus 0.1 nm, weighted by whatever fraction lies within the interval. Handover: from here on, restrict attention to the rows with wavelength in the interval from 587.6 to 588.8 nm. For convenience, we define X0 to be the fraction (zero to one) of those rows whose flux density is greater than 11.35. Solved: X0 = 0.0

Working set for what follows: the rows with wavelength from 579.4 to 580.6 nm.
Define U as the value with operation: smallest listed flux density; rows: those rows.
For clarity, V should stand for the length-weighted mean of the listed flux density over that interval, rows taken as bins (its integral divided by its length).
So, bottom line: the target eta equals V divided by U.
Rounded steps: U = 11.35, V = 11.5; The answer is 1.01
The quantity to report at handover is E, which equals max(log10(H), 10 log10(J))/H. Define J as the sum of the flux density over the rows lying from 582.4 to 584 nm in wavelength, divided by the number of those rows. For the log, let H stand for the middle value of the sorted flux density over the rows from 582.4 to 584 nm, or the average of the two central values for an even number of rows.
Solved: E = 0.920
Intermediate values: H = 11.5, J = 11.5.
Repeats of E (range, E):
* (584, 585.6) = 0.935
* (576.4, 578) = 0.935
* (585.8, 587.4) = 0.944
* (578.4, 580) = 0.930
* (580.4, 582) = 0.920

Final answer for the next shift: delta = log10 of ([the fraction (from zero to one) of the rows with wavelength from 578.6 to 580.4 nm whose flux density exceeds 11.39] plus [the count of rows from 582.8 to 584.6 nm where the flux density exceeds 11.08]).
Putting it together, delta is 0.975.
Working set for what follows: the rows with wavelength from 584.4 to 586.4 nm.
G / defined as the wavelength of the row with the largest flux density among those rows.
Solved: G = 584.50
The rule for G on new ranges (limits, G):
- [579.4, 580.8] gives 580.10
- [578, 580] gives 579.90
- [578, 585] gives 580.10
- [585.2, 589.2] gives 587.10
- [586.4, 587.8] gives 587.10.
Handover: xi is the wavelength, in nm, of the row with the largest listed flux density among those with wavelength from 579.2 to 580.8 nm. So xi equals 580.10 nm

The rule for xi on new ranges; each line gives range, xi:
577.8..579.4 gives 579.30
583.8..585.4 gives 584.30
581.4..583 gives 581.50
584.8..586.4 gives 584.90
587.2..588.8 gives 587.30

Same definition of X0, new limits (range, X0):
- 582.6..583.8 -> 1.0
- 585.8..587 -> 0.0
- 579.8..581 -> 0.8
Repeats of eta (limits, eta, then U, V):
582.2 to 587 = 1.05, 10.73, 11.3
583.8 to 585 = 1.02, 11.22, 11.4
